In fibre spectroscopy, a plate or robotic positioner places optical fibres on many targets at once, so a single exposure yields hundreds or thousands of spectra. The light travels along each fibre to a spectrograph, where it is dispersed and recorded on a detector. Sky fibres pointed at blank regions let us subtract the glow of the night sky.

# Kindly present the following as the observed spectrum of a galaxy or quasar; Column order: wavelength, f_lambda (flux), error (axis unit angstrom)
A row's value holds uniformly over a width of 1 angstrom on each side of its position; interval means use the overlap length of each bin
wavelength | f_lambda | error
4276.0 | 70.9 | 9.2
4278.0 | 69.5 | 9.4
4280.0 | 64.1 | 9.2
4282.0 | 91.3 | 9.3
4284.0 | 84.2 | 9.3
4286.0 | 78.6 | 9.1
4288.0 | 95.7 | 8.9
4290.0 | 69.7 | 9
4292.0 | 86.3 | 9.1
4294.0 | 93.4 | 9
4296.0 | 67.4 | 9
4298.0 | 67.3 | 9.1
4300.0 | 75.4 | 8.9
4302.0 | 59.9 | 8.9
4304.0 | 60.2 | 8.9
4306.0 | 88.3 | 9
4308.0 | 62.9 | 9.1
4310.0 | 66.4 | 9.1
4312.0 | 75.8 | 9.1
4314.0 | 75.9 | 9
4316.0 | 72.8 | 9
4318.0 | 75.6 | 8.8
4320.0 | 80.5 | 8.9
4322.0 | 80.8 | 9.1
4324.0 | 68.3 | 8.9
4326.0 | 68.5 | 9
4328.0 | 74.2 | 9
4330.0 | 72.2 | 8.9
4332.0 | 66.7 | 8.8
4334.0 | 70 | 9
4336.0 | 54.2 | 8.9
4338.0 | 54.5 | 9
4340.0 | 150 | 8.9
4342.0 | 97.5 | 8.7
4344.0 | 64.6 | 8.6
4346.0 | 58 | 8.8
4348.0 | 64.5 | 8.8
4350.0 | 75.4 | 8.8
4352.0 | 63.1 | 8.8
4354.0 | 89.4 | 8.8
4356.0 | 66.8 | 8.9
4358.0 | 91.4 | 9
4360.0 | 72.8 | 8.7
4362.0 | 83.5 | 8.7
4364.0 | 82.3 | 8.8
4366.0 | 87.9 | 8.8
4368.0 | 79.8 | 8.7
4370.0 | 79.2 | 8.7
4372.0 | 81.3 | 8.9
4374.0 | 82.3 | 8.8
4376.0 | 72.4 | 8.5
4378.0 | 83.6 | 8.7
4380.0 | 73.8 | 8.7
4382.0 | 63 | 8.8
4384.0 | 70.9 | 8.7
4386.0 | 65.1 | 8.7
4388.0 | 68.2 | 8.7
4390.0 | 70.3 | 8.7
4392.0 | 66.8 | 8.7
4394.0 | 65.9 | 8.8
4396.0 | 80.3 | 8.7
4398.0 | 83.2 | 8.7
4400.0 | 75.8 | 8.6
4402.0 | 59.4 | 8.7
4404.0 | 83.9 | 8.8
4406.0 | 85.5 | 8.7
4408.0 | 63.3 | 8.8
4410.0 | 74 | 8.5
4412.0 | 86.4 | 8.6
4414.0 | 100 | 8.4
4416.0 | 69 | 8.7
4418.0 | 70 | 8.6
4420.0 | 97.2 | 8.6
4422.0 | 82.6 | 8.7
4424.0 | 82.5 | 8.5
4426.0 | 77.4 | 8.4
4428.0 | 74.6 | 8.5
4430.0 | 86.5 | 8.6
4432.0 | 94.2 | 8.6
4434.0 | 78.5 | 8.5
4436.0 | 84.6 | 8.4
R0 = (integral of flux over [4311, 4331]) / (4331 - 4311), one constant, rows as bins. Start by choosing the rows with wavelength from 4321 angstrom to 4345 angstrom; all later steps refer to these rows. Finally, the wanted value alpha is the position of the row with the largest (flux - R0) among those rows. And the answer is 4340.0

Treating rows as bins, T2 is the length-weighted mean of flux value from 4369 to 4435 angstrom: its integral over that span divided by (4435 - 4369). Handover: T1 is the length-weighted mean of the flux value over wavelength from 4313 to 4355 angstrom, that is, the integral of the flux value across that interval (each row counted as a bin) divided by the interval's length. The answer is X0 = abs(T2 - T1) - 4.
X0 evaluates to -2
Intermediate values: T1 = 75.1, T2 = 77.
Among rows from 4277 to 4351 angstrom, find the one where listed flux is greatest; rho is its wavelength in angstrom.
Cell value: 4340.0 angstrom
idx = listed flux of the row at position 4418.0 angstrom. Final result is 70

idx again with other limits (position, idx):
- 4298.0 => 67.3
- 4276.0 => 70.9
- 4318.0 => 75.6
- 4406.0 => 85.5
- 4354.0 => 89.4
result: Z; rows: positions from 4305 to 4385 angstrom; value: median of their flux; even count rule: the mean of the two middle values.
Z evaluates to 74.0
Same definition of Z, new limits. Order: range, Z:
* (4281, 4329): 75.5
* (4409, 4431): 82.5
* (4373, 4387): 72.4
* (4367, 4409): 73.8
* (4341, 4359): 66.8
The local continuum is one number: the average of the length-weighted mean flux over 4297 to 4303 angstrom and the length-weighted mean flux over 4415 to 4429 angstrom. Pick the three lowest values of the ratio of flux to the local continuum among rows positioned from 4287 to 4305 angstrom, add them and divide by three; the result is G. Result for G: 0.85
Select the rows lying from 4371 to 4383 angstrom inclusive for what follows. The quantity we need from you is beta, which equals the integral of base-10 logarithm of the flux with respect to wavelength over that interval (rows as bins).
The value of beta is 22.5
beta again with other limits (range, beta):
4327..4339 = 21.7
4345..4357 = 22.1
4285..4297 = 22.9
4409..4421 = 23.0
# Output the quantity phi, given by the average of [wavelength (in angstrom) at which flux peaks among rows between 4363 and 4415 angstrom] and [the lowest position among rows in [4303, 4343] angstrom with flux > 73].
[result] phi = 4360 angstrom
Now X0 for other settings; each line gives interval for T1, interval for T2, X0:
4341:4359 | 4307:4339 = 1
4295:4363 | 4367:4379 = 2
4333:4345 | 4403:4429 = -3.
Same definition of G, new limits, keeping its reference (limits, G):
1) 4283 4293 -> 1.06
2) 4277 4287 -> 0.97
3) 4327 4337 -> 0.87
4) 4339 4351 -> 0.85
